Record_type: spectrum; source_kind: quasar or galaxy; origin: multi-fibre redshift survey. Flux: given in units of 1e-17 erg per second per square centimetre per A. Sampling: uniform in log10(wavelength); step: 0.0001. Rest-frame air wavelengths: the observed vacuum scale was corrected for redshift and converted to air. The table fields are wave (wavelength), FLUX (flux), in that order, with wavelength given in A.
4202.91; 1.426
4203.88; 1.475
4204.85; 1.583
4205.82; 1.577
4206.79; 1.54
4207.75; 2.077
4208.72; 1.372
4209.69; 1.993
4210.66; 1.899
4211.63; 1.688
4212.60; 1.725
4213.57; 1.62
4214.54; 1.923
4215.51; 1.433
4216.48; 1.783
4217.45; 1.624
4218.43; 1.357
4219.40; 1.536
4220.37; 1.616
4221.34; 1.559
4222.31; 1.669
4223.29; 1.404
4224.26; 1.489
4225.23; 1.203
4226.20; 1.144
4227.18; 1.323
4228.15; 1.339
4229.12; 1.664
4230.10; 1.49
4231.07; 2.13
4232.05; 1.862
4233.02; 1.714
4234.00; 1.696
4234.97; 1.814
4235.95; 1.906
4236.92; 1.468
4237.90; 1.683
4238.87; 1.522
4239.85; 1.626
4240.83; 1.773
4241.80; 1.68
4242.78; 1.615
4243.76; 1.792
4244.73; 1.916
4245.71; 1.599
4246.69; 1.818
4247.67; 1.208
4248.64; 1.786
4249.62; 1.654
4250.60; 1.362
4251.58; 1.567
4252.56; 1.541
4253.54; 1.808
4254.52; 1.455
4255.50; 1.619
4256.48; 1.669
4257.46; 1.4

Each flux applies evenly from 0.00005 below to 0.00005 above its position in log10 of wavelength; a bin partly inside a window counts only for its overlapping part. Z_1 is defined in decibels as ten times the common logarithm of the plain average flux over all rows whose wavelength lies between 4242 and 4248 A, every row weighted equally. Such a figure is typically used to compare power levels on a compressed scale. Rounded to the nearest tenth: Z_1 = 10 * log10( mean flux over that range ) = 2.2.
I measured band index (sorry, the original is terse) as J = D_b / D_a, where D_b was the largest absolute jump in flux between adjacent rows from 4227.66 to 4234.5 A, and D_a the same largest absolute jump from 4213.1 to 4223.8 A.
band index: 1.3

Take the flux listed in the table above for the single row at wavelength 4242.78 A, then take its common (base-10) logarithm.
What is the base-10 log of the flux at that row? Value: 0.208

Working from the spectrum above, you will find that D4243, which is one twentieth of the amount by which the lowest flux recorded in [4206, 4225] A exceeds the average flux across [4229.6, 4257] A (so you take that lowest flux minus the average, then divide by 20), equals -0.016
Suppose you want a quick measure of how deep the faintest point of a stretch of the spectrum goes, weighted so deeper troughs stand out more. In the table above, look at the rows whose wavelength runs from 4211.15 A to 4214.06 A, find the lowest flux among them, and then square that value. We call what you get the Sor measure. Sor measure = 2.62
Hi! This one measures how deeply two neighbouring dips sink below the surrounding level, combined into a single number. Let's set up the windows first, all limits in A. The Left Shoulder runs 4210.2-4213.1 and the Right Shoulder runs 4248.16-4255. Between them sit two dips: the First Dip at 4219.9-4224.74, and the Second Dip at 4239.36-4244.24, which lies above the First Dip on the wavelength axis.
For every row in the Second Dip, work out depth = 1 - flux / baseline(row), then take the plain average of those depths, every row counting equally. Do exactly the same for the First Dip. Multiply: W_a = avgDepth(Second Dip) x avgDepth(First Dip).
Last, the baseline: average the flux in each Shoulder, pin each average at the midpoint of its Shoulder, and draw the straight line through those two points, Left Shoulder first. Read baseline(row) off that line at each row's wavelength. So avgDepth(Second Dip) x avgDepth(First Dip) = -0.0037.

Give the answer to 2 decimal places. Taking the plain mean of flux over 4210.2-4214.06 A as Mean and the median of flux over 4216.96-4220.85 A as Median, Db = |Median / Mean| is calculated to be 0.91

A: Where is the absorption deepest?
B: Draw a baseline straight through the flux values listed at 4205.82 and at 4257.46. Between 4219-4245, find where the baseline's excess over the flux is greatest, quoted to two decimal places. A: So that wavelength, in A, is 4226.20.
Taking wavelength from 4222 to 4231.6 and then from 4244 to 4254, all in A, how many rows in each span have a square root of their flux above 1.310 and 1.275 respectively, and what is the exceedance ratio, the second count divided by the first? 5.00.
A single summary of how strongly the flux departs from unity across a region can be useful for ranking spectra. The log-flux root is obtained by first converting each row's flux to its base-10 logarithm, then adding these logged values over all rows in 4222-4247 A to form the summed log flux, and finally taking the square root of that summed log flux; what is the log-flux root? 2.32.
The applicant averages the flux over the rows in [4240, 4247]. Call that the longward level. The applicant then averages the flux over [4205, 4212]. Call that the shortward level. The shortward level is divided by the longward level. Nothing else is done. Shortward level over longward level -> 1.00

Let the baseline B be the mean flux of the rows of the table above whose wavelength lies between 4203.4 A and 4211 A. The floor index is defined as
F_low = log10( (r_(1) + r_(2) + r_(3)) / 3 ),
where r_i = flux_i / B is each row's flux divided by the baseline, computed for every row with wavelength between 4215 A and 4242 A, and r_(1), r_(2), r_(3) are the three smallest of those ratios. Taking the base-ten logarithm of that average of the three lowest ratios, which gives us -0.14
